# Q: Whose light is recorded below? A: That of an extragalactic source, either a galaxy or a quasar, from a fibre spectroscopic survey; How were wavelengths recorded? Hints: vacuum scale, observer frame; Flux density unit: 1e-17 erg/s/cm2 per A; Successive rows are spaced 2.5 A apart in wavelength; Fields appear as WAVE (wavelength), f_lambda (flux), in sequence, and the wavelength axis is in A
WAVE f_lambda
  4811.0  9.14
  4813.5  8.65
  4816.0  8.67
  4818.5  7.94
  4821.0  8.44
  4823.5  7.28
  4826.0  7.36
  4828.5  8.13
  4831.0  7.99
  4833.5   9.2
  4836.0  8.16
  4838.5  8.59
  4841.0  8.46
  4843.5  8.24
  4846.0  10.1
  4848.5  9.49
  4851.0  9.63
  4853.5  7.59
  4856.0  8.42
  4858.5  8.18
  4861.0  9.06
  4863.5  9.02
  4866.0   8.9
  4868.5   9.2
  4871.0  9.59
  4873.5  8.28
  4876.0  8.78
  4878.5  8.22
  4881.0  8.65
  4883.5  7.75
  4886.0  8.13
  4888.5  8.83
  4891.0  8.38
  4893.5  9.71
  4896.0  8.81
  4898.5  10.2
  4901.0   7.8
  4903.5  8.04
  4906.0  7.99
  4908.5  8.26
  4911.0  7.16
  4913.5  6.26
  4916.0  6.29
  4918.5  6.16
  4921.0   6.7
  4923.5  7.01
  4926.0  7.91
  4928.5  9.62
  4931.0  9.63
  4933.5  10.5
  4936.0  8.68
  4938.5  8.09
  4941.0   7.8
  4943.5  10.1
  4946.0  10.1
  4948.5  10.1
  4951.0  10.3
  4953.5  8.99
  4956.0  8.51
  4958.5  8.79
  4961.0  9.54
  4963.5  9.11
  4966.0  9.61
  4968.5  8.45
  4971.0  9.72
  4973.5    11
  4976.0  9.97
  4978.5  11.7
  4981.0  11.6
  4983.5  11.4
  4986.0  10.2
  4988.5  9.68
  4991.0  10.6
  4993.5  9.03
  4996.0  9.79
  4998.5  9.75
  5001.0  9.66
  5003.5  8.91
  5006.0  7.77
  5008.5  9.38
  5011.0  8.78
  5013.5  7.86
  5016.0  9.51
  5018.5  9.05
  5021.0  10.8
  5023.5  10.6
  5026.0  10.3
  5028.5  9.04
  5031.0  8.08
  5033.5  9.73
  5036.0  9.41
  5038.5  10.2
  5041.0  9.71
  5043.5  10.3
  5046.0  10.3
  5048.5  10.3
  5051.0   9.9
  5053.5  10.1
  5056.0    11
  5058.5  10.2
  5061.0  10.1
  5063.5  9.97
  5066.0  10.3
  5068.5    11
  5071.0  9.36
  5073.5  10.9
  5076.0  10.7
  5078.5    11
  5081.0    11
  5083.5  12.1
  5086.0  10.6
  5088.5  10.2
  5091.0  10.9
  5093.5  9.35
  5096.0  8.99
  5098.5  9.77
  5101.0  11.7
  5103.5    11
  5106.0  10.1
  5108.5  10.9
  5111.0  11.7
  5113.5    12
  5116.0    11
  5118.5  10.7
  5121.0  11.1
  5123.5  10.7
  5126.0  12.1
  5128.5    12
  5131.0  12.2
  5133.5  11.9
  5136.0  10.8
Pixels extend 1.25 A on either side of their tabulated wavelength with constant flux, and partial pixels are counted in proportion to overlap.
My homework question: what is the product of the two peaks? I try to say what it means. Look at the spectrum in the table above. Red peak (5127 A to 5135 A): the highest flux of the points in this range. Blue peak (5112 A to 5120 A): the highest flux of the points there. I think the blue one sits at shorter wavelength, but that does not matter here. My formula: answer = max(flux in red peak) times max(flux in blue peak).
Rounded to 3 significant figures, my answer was 146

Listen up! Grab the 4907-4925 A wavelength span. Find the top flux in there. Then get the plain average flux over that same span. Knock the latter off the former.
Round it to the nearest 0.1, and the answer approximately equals 1.4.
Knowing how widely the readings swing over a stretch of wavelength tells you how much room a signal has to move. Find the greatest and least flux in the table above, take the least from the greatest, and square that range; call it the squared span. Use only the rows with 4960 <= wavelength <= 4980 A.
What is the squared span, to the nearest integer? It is 11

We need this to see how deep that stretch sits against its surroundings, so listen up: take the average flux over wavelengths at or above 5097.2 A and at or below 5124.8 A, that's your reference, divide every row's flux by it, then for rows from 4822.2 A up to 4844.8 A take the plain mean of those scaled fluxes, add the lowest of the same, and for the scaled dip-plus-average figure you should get 1.4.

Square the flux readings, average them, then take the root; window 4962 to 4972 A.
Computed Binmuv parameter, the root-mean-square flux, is 9.2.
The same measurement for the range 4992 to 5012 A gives 9.2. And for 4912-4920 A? 6.2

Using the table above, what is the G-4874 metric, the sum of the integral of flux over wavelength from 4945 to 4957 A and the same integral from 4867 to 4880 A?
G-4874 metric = 230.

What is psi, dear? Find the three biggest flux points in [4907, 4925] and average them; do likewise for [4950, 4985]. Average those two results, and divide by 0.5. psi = 19.0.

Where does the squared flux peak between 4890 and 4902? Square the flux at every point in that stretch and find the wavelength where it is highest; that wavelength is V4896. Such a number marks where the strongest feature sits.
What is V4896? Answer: 4898.5 A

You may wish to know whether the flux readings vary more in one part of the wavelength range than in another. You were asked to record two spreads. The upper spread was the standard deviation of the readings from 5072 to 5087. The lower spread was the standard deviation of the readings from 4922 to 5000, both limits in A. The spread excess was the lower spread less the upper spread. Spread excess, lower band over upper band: 0.6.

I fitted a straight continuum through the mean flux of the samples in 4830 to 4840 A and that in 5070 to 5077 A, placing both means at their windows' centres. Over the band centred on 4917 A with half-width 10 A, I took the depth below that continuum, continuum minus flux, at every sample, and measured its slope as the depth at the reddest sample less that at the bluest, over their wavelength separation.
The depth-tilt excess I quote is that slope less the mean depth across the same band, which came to -2.1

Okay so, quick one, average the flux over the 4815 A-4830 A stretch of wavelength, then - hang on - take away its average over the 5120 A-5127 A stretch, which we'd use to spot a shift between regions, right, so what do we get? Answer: -3.3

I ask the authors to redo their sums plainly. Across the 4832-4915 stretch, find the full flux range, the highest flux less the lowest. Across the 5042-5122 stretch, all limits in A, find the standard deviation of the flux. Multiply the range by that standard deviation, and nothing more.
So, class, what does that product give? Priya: 2.9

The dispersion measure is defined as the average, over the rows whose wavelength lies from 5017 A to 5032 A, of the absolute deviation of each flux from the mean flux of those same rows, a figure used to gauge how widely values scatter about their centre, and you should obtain 0.92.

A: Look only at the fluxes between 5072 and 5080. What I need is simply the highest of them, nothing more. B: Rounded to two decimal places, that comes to 11.00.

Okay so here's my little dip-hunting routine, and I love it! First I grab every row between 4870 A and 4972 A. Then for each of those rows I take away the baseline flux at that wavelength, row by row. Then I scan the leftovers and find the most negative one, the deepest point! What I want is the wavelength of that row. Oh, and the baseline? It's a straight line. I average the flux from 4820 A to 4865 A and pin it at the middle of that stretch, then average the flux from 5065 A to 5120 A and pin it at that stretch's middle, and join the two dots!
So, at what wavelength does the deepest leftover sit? 4918.5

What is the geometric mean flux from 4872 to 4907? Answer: 8.5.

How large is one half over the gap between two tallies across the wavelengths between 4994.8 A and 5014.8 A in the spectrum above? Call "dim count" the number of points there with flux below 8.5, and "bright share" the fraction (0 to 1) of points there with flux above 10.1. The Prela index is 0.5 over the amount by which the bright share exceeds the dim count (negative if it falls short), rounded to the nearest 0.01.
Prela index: -0.25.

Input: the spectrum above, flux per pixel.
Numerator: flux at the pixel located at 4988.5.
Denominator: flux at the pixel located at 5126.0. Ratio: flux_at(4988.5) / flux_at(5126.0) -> 0.80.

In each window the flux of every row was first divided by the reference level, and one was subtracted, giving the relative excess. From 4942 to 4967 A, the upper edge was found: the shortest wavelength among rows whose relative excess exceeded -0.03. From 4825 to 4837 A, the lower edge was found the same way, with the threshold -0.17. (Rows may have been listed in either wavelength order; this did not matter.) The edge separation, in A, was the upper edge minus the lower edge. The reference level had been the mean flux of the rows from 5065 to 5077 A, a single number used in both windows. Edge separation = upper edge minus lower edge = 117.5 A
